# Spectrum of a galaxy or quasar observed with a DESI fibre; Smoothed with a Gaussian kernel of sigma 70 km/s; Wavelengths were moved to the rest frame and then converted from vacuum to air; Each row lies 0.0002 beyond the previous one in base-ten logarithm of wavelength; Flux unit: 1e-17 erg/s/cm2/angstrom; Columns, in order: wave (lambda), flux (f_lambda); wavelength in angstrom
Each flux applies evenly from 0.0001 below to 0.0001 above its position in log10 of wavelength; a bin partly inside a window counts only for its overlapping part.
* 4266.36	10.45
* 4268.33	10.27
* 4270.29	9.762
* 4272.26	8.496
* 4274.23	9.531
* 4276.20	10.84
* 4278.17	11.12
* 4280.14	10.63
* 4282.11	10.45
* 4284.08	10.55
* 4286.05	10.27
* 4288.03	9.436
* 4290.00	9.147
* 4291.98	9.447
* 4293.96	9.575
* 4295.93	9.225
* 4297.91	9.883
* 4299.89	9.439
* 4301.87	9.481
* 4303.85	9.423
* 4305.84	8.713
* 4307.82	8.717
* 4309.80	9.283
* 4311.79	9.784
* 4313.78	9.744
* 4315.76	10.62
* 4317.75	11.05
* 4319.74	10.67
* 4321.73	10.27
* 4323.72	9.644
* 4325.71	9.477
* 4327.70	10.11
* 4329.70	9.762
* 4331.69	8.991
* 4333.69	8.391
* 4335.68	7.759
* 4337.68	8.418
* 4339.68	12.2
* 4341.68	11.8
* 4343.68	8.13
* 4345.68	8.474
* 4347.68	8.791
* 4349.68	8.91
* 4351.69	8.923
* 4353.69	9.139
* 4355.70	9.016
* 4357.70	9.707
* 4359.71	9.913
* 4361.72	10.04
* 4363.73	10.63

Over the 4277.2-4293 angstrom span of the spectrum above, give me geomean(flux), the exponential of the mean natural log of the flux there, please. 10.1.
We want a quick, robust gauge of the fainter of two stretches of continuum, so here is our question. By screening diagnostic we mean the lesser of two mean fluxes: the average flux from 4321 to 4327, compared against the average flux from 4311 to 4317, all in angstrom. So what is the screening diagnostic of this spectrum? 9.80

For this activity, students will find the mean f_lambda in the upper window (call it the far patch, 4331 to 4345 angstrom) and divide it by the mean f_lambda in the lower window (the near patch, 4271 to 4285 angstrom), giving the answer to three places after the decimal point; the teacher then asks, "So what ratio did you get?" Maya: 0.917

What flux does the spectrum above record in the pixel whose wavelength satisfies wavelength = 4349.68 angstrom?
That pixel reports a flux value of 8.91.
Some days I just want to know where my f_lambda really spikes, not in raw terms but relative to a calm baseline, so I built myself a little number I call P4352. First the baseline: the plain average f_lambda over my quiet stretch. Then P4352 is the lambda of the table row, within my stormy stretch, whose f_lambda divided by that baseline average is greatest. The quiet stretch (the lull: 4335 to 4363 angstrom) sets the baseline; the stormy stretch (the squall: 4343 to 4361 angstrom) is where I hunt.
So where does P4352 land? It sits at 4359.71 angstrom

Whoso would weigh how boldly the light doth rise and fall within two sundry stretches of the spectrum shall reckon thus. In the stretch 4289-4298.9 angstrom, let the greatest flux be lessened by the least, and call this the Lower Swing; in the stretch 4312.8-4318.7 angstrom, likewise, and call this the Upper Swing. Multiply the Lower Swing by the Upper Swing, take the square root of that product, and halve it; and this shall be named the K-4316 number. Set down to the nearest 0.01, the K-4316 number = 0.49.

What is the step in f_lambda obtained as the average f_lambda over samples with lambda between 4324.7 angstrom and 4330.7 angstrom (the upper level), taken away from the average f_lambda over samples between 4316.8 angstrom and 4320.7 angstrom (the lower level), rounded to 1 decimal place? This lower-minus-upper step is 1.1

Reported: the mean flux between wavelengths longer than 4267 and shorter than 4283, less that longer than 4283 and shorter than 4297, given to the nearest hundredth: 0.47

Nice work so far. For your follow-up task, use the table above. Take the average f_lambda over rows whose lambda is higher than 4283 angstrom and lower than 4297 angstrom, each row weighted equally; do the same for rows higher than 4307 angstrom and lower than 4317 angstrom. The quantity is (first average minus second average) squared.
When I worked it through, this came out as 0.00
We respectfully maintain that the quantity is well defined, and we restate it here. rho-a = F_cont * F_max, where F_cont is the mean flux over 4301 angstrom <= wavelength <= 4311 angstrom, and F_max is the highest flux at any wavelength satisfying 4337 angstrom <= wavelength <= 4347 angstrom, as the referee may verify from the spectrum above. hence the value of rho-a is 111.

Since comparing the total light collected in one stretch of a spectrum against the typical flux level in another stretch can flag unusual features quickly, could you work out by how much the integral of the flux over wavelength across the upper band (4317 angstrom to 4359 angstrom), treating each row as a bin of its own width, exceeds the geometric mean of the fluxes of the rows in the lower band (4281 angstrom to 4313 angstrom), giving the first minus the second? 389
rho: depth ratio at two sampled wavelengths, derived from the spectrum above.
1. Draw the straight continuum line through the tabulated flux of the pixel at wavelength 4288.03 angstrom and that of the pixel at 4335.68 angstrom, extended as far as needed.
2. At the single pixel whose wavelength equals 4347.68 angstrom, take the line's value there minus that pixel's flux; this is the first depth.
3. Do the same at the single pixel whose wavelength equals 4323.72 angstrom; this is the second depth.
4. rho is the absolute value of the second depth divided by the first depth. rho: 1.01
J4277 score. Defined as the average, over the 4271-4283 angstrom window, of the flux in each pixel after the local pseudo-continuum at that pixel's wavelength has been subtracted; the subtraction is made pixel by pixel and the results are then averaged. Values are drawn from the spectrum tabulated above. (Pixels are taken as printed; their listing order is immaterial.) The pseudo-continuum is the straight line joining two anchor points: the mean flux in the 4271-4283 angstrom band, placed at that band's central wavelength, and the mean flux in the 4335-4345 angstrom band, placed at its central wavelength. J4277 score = 0.0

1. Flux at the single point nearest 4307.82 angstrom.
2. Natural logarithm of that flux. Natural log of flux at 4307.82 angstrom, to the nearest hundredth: 2.17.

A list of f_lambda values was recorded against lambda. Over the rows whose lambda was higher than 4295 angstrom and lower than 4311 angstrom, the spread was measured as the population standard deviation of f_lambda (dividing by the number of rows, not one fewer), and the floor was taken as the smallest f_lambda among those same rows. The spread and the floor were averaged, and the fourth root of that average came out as 1.46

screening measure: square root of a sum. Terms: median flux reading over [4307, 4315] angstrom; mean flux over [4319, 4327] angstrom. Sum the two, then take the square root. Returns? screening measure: 4.42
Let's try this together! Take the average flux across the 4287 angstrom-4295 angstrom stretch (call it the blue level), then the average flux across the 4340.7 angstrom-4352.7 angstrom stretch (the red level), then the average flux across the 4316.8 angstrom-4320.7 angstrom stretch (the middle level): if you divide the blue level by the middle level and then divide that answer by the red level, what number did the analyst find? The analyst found 0.094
